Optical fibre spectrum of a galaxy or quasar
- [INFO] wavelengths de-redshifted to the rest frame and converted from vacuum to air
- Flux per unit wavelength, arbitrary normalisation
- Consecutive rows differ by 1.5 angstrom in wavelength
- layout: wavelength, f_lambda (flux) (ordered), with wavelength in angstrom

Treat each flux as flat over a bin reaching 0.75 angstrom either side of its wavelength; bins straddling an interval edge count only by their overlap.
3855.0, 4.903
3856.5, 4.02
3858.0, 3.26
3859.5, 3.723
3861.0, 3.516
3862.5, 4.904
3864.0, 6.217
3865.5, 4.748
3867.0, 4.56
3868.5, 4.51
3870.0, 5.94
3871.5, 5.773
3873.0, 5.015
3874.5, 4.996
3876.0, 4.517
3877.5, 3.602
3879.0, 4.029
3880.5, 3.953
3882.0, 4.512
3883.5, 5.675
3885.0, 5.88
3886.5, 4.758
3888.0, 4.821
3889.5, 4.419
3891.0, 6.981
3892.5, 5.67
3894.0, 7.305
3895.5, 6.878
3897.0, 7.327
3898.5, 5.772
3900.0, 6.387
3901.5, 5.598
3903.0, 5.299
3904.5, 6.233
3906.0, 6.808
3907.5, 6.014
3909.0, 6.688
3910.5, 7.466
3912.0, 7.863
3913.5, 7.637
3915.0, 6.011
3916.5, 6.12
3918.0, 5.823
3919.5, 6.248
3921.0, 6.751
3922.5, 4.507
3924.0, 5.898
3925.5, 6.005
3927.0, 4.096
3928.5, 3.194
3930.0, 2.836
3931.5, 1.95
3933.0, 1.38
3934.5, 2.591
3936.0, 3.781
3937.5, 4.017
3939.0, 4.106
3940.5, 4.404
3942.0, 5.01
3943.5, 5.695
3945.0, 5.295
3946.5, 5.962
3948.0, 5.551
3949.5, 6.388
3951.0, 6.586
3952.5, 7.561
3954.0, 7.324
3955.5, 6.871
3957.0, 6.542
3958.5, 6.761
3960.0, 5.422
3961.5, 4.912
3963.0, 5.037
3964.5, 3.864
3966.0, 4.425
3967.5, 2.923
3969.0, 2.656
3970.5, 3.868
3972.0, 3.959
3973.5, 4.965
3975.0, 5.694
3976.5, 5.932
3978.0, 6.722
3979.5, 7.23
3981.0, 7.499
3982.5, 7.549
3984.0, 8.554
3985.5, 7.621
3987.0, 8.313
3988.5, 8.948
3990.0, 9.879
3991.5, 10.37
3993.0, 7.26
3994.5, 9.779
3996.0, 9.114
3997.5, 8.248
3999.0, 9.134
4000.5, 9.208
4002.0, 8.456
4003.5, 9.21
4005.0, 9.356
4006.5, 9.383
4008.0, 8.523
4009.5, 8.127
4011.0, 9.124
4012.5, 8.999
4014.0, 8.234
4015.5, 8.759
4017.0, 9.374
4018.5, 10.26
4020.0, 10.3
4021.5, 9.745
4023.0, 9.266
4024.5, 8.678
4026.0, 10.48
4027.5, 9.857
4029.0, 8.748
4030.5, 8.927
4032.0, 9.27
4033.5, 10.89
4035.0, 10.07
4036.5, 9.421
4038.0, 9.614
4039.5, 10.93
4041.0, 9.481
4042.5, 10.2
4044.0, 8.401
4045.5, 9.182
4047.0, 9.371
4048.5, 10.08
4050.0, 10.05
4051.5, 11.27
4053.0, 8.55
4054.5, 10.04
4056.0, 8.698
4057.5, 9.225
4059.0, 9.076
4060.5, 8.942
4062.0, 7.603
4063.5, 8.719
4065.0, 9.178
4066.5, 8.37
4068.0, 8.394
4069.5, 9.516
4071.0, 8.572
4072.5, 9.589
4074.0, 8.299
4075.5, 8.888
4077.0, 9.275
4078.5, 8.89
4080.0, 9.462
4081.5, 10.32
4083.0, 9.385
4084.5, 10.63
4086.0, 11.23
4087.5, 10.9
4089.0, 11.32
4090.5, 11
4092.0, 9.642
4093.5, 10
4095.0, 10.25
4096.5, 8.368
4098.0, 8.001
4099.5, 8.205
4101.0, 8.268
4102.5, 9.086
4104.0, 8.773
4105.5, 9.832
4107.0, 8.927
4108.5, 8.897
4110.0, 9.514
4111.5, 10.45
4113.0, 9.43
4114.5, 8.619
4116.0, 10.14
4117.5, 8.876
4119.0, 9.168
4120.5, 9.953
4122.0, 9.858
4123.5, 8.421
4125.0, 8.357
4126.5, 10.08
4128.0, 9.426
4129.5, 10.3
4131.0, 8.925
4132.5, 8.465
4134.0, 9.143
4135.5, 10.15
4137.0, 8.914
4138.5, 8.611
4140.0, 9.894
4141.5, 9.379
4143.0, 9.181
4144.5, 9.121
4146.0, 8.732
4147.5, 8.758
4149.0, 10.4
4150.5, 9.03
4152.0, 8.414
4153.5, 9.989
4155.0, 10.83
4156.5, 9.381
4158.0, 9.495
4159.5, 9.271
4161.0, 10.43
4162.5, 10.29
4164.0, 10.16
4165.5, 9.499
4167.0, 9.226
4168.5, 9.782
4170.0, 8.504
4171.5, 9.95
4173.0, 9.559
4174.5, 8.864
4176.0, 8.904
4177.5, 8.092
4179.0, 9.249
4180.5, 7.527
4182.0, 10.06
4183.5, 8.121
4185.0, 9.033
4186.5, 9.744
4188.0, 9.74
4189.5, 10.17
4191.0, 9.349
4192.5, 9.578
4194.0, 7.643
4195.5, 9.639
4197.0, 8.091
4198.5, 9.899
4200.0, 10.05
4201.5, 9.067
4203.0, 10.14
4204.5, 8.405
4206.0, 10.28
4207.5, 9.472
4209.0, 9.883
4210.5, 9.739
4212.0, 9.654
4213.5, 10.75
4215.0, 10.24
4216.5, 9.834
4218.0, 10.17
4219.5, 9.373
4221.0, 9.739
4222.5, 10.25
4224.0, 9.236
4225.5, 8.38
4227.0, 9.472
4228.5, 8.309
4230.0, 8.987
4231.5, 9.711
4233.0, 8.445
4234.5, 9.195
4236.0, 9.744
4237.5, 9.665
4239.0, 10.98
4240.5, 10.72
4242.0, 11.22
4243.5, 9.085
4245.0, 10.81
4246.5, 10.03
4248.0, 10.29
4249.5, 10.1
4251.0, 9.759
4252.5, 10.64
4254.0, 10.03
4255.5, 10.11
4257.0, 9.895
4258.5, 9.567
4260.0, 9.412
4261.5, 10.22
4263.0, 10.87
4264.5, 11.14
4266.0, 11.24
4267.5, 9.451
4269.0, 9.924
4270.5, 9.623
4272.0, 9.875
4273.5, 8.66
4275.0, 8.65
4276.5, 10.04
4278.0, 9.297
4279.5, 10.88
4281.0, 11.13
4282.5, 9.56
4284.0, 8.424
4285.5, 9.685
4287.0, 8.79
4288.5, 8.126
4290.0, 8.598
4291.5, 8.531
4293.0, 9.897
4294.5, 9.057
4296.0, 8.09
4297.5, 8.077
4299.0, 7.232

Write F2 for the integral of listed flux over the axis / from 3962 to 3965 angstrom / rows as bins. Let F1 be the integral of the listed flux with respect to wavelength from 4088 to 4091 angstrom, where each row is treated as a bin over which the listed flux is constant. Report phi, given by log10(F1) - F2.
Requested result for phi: -12.1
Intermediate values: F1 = 33.5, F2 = 13.6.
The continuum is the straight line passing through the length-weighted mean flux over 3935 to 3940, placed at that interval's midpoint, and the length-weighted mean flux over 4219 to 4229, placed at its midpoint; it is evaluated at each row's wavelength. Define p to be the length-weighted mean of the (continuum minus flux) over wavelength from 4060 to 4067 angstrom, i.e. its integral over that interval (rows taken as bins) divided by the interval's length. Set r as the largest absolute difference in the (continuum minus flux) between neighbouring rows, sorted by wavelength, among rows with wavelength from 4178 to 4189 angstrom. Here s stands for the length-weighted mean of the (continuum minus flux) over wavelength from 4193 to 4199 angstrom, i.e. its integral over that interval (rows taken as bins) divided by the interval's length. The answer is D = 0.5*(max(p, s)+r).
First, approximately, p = -2.3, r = 2.5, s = 0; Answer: 1.2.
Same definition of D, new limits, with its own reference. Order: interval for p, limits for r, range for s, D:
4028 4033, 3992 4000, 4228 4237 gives 1.4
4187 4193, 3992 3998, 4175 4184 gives 1.1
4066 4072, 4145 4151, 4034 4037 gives -0.4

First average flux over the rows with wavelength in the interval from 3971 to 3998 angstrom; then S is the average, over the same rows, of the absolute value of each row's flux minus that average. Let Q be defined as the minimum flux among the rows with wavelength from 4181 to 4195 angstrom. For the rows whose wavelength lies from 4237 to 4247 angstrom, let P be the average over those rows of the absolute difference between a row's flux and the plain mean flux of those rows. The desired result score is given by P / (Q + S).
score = 0.07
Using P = 0.66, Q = 7.643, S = 1.337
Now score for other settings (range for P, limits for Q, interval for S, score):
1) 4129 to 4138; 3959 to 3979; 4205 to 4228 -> 0.20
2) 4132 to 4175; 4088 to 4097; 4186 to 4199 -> 0.06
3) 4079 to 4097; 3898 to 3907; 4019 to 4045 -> 0.12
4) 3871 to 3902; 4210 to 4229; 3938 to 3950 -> 0.10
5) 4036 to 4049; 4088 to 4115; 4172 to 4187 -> 0.06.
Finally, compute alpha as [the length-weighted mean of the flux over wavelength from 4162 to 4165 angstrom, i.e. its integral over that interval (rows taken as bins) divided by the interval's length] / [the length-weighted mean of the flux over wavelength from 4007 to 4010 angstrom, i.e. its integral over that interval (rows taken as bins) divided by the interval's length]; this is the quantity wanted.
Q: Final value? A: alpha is 1.2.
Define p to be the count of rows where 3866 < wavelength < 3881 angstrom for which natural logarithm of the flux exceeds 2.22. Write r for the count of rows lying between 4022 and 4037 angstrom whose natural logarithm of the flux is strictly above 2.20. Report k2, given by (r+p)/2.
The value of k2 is 3.5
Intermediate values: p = 0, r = 7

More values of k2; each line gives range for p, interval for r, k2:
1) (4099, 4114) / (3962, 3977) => 2.0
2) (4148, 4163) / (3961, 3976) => 4.0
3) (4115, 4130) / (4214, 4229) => 7.0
